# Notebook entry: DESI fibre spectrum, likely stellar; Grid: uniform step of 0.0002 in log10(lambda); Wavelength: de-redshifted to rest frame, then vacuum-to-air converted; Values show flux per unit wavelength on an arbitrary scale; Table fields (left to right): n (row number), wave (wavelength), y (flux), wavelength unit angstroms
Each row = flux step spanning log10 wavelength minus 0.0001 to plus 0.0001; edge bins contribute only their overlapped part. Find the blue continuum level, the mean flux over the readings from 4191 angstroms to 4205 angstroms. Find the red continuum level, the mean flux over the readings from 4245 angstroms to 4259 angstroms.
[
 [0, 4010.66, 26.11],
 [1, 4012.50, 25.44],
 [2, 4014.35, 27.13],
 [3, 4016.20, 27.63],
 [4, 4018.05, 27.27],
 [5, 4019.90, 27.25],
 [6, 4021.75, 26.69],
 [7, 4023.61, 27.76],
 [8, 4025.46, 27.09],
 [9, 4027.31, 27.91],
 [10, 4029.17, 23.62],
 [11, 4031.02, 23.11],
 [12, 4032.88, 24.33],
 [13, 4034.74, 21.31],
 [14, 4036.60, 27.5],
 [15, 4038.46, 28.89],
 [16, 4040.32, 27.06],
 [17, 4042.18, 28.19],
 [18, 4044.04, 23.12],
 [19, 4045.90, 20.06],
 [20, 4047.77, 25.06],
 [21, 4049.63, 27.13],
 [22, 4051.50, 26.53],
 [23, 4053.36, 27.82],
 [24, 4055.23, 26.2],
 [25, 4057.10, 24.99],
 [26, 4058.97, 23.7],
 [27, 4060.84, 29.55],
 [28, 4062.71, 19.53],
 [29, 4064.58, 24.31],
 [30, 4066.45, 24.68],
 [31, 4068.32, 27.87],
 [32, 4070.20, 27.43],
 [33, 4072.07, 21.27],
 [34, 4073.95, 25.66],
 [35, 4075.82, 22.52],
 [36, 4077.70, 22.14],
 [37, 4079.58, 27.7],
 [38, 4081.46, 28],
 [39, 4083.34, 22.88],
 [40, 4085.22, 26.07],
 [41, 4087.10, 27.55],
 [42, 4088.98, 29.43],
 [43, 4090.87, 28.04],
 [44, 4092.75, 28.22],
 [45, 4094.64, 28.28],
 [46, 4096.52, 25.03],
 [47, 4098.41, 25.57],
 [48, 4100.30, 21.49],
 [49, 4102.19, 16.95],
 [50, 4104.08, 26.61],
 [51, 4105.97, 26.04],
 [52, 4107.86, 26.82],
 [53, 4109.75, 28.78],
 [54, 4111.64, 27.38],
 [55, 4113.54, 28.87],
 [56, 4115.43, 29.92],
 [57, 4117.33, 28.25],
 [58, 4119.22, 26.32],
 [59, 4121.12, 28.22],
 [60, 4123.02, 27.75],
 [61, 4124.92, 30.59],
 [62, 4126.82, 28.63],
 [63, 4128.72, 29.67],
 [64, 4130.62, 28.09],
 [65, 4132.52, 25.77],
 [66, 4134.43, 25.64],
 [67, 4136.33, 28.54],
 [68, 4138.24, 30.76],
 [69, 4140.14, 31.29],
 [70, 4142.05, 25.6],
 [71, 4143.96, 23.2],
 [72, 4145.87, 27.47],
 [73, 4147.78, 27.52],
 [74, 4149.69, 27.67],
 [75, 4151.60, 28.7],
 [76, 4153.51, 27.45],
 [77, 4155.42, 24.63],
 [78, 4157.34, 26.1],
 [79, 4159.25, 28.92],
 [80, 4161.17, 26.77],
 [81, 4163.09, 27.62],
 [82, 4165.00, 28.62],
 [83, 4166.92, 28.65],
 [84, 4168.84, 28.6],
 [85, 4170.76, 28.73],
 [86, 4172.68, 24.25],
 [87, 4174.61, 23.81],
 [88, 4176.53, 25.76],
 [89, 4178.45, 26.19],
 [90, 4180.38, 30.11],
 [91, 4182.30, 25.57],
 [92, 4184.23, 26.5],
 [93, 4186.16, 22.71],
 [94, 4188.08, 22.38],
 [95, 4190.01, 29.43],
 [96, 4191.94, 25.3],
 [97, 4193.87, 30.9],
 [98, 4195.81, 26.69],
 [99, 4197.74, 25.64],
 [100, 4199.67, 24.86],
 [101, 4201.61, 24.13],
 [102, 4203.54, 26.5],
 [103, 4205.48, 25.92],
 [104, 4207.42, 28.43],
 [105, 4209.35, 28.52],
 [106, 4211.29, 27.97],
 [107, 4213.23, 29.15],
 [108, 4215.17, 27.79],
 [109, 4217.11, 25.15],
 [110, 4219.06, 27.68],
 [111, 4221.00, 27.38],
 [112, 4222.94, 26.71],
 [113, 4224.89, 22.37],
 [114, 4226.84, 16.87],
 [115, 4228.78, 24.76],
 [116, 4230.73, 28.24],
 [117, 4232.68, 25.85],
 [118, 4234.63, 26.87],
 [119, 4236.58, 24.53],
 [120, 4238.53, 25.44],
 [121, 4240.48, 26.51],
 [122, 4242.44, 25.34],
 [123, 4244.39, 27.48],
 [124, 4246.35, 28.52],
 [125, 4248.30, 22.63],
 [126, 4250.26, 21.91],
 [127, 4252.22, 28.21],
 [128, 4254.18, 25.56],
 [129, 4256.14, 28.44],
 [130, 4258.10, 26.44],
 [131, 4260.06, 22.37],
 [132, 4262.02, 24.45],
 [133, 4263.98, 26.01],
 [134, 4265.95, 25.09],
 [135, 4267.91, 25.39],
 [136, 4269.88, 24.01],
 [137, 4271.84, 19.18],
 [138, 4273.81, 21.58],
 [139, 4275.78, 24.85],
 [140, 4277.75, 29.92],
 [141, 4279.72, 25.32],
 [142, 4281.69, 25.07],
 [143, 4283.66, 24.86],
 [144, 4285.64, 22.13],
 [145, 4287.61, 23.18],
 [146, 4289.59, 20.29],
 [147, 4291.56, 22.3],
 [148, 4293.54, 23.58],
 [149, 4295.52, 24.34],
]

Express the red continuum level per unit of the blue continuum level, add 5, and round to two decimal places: 5.99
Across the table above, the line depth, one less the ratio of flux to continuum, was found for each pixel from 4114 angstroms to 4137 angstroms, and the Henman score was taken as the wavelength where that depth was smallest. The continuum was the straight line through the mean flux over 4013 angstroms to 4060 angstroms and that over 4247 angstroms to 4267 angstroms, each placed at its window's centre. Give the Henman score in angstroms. 4124.92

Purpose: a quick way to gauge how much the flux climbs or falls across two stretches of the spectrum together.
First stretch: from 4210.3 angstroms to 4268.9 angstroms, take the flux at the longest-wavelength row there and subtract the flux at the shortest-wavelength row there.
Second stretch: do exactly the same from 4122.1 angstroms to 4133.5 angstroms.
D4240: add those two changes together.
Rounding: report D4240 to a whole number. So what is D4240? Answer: -5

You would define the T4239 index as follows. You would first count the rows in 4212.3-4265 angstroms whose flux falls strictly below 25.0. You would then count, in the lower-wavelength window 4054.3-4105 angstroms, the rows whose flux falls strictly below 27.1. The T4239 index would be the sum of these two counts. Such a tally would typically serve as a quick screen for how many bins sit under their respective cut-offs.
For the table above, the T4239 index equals 25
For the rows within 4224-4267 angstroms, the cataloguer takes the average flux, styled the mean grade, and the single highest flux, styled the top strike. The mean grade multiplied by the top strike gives 718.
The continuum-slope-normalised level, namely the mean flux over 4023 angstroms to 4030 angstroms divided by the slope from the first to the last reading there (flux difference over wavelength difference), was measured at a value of -36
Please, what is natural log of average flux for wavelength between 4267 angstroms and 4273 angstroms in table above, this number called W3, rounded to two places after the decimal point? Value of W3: 3.13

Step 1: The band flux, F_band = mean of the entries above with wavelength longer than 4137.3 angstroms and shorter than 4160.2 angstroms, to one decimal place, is 27.4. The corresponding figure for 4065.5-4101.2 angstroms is 25.8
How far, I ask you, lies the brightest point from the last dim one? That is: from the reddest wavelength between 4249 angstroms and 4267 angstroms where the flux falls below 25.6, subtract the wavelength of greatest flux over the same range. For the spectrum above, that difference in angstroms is 9.8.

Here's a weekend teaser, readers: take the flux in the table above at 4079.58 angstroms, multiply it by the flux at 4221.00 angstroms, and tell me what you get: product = 758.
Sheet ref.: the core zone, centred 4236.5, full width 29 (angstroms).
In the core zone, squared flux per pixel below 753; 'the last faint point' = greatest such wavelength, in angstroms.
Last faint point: 4250.26 angstroms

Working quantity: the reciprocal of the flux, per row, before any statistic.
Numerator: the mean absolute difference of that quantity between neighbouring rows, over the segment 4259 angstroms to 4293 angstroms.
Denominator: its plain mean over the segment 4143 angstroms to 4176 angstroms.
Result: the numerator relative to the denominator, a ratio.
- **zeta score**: 0.11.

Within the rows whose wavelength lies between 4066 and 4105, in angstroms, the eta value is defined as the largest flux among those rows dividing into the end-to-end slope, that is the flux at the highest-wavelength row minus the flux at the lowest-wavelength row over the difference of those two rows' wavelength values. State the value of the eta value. 0.002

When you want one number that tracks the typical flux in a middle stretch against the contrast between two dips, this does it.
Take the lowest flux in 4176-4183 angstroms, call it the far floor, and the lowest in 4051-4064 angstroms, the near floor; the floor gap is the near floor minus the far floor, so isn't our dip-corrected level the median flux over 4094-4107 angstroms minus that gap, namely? 32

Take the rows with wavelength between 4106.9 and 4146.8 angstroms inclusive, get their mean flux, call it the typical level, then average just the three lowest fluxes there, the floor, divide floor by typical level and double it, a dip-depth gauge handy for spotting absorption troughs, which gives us 1.774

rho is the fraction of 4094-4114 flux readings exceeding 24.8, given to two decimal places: 0.82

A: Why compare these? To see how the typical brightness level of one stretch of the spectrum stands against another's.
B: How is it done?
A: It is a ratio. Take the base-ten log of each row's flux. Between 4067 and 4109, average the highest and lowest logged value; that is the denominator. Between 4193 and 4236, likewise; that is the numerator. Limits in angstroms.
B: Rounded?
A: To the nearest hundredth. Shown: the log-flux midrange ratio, 1.01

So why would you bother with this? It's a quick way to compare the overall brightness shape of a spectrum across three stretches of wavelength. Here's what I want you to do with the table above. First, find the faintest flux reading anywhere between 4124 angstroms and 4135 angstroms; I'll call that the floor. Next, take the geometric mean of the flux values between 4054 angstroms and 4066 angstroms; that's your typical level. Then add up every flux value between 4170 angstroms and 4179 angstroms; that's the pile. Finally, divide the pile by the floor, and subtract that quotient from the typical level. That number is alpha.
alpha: 19.5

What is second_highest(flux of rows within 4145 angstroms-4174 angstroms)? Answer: 28.73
